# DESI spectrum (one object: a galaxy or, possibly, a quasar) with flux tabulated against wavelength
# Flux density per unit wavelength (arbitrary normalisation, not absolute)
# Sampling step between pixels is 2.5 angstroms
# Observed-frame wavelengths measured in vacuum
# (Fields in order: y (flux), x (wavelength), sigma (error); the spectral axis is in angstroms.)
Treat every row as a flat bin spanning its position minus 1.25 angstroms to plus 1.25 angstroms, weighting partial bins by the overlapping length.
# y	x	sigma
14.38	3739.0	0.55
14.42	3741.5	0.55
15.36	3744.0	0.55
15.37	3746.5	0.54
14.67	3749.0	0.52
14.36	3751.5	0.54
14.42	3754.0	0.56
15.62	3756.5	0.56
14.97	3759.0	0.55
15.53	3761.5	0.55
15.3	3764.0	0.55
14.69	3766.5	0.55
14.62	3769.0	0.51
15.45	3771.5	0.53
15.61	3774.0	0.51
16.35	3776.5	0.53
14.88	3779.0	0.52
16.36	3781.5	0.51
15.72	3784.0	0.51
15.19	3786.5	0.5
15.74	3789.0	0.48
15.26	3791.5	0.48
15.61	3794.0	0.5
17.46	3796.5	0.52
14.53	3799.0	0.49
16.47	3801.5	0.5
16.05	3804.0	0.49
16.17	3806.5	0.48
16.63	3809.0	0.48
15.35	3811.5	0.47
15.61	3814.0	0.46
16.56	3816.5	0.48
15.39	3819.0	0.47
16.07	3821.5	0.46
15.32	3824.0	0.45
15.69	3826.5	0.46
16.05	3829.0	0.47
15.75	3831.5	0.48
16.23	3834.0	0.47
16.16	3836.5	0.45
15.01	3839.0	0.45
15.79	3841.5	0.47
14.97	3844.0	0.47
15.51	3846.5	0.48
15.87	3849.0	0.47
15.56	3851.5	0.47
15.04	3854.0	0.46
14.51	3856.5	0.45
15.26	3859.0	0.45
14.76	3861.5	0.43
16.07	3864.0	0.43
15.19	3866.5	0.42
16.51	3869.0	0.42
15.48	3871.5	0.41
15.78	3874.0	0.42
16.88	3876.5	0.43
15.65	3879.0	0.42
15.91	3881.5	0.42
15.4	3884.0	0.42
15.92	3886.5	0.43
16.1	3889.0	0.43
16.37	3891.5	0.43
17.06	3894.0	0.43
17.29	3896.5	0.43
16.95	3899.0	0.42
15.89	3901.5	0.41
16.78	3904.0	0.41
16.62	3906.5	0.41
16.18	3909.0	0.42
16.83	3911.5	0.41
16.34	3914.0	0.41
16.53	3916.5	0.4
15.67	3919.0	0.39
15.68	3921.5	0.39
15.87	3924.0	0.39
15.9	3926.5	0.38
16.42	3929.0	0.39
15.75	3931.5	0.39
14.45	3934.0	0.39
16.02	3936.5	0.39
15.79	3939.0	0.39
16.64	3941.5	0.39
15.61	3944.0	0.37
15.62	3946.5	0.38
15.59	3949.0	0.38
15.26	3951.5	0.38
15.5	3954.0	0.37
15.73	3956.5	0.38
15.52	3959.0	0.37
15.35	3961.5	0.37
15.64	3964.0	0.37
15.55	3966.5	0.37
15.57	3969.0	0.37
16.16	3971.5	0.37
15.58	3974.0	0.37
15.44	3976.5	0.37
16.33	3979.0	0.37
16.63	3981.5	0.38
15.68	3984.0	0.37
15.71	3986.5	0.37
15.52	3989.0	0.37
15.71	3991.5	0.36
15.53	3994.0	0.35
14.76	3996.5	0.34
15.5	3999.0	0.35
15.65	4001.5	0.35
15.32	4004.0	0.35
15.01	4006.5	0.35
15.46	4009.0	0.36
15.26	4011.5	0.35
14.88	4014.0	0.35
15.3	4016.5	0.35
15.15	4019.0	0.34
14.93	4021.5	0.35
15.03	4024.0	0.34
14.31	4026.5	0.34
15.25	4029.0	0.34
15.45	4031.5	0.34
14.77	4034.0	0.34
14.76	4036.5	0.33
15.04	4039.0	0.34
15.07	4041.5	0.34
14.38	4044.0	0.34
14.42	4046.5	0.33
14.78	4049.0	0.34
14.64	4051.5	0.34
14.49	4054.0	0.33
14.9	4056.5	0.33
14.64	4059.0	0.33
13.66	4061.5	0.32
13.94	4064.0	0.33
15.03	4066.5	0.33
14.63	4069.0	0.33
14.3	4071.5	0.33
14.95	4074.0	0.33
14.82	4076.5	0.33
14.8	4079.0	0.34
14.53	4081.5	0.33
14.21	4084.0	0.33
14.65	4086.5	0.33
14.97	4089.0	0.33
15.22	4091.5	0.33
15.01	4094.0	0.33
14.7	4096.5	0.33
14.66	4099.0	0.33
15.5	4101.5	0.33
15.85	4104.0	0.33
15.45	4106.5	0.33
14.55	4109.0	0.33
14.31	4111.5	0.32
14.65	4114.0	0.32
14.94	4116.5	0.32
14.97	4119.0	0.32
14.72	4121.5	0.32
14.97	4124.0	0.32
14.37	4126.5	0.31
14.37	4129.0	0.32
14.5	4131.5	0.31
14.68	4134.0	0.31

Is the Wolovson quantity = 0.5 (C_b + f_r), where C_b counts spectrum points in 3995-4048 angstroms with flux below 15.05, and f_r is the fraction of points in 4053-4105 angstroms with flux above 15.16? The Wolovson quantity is 5.6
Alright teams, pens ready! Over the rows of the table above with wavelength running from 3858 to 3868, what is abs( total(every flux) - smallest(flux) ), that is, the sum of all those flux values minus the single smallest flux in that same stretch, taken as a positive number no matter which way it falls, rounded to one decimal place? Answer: 46.5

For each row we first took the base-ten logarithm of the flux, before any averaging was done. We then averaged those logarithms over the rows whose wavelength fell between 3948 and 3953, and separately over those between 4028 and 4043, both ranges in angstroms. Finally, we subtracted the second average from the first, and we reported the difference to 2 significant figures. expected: 0.011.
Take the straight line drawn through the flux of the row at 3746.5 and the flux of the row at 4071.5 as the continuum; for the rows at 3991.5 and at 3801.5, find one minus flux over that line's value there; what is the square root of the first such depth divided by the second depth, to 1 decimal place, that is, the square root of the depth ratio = 1.0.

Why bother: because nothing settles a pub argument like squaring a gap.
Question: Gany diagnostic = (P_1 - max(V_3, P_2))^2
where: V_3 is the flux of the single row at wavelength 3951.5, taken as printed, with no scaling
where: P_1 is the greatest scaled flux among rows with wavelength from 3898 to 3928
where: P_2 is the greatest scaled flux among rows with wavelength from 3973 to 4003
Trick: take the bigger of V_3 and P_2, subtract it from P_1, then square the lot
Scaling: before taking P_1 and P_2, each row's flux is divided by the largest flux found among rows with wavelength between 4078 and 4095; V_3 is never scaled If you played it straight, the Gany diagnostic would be 200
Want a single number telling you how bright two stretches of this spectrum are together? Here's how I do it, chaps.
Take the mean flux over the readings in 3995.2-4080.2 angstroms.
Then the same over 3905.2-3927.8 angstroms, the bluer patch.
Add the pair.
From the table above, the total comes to 31.0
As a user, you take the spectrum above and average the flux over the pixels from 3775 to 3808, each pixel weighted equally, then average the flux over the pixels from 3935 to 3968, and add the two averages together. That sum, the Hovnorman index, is 31.5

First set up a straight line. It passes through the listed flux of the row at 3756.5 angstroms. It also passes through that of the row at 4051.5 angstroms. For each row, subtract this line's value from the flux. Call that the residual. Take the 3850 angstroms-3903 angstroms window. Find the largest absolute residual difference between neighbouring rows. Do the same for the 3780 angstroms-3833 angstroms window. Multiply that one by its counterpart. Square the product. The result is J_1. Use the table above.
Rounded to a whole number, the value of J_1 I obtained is 15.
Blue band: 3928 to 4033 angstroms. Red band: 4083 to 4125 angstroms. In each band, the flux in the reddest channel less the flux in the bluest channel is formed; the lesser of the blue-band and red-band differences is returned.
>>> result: -1.0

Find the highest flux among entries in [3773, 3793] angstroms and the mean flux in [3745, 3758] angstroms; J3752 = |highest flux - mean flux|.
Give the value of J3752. 1.5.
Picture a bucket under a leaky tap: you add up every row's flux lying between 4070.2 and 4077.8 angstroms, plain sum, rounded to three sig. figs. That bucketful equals 44.1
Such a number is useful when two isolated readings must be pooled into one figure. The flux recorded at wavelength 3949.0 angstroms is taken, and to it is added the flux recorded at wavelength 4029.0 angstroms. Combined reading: 30.8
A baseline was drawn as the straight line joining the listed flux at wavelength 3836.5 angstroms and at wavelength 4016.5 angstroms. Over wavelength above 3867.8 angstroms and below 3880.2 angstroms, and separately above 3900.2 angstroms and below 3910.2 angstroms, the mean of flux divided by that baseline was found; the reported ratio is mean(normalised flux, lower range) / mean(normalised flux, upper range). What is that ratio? 0.97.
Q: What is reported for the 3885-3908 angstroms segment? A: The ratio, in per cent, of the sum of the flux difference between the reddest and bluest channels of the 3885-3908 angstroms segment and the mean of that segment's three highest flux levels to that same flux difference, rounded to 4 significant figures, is 2543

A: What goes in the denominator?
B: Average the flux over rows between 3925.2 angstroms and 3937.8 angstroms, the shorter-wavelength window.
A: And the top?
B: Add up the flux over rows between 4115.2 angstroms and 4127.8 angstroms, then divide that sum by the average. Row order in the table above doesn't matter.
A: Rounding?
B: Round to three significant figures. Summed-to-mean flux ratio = 4.71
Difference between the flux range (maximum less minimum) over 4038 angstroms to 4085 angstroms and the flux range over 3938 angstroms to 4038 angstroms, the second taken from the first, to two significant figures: -0.92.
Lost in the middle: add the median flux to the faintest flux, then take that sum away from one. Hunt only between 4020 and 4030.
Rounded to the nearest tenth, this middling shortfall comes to -28.3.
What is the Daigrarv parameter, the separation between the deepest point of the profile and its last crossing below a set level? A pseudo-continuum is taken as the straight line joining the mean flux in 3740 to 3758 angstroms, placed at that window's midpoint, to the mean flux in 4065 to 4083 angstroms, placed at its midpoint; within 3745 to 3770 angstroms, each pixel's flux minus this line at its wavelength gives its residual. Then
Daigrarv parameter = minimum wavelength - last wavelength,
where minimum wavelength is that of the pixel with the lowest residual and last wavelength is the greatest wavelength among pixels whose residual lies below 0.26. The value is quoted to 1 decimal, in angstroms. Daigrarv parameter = -17.5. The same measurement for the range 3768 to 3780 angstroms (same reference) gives -10.0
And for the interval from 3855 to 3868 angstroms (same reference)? -5.0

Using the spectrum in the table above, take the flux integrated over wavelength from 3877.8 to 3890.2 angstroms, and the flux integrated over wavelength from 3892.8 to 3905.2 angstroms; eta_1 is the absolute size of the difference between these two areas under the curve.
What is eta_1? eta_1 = 12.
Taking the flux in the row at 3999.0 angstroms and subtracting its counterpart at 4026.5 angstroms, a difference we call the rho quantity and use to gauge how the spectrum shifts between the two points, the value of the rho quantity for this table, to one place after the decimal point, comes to 1.2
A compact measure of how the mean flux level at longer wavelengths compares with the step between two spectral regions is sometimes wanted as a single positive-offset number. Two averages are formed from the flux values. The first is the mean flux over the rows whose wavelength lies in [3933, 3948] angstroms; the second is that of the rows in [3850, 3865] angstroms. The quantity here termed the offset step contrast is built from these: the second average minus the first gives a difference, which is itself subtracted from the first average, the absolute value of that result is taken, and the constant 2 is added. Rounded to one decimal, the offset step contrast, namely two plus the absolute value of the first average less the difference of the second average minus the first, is 18.2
